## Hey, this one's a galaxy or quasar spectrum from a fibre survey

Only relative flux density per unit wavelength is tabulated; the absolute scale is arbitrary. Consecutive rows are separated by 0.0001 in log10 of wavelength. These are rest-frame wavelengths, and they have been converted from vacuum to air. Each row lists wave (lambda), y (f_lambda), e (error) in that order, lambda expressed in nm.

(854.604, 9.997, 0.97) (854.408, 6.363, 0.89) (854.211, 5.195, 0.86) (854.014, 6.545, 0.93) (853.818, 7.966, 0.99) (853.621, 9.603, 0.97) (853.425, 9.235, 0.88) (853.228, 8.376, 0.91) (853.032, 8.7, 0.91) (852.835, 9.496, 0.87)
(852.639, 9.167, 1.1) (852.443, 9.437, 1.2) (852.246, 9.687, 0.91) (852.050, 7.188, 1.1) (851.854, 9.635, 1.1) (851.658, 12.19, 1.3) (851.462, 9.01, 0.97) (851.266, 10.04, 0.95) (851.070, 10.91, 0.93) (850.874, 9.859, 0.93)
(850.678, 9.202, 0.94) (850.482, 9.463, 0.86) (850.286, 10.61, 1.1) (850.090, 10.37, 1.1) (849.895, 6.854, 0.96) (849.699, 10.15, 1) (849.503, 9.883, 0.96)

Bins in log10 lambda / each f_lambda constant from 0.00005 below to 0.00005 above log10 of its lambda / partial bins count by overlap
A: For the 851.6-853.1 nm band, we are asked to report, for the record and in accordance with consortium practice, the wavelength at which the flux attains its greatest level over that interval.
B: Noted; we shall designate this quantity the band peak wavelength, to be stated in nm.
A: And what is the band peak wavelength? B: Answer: 851.658 nm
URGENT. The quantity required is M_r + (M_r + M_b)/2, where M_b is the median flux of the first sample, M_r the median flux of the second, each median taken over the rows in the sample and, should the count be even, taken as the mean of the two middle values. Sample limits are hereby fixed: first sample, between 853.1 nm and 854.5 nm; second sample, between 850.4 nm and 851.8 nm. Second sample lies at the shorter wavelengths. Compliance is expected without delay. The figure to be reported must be 18.8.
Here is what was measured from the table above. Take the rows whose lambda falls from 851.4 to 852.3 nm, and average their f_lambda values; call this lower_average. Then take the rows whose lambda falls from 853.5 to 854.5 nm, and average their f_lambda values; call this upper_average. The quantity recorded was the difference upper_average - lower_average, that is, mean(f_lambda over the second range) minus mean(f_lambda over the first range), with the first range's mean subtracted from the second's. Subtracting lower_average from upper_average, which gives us -2.4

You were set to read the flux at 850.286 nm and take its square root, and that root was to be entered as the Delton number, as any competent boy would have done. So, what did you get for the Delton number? 3.26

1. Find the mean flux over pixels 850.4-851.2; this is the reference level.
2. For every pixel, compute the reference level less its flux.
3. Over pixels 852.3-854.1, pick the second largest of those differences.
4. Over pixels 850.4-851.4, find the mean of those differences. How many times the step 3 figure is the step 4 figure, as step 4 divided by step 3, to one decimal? 0.0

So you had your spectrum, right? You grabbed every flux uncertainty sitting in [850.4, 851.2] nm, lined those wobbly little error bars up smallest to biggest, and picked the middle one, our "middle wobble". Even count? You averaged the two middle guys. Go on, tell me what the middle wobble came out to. 0.93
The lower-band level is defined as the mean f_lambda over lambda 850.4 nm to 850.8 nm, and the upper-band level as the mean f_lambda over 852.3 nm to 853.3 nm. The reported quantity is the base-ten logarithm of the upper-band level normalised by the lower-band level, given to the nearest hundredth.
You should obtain -0.01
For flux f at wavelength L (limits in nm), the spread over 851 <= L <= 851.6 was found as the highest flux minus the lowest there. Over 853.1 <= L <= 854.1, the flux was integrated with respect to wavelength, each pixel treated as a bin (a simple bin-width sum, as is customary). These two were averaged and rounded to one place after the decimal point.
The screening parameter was 5.1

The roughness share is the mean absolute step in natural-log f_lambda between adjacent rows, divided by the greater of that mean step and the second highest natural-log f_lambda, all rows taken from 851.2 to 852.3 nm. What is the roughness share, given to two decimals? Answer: 0.11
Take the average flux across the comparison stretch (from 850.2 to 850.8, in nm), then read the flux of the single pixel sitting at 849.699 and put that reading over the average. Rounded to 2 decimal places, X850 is 1.04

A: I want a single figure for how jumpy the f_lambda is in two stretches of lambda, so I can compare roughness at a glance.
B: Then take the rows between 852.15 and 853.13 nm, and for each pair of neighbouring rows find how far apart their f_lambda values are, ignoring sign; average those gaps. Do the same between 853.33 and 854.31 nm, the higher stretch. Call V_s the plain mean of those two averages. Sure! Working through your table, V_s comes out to 0.8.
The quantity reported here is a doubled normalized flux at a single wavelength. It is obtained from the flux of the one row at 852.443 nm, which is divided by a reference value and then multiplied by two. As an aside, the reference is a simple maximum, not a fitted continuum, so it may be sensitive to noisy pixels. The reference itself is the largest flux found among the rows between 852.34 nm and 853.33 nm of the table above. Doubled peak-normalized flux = 1.99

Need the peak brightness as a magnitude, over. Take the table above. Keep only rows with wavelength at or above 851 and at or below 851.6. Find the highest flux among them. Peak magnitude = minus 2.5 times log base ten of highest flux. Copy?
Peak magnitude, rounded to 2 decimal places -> -2.59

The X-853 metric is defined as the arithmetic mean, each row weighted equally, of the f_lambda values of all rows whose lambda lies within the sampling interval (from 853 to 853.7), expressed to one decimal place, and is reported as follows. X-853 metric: 9.0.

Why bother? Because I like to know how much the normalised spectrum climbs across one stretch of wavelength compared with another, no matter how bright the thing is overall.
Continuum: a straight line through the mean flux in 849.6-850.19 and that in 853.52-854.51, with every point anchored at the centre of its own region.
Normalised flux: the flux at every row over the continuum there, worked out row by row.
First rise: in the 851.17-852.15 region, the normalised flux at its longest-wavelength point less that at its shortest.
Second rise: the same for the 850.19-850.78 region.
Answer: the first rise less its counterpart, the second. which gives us -0.16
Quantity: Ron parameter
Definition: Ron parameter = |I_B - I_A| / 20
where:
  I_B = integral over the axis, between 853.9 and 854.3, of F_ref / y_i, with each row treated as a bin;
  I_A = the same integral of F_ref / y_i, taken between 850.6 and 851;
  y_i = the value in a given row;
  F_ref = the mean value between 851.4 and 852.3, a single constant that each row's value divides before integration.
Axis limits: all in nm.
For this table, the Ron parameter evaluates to 0.013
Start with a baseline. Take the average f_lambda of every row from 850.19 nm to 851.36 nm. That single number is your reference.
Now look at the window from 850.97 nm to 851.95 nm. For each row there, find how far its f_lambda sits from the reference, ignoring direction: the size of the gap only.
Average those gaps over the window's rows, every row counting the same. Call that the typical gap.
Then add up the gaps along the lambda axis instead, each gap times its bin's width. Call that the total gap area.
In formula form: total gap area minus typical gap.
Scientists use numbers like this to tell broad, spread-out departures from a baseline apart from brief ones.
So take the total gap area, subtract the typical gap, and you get -0.018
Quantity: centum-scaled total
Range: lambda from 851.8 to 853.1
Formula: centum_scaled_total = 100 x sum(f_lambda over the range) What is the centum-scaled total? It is 6331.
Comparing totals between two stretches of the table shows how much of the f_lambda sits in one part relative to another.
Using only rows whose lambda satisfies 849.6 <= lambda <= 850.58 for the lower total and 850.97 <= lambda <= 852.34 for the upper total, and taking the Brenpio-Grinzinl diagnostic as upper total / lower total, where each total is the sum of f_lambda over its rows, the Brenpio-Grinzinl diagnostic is 1.4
